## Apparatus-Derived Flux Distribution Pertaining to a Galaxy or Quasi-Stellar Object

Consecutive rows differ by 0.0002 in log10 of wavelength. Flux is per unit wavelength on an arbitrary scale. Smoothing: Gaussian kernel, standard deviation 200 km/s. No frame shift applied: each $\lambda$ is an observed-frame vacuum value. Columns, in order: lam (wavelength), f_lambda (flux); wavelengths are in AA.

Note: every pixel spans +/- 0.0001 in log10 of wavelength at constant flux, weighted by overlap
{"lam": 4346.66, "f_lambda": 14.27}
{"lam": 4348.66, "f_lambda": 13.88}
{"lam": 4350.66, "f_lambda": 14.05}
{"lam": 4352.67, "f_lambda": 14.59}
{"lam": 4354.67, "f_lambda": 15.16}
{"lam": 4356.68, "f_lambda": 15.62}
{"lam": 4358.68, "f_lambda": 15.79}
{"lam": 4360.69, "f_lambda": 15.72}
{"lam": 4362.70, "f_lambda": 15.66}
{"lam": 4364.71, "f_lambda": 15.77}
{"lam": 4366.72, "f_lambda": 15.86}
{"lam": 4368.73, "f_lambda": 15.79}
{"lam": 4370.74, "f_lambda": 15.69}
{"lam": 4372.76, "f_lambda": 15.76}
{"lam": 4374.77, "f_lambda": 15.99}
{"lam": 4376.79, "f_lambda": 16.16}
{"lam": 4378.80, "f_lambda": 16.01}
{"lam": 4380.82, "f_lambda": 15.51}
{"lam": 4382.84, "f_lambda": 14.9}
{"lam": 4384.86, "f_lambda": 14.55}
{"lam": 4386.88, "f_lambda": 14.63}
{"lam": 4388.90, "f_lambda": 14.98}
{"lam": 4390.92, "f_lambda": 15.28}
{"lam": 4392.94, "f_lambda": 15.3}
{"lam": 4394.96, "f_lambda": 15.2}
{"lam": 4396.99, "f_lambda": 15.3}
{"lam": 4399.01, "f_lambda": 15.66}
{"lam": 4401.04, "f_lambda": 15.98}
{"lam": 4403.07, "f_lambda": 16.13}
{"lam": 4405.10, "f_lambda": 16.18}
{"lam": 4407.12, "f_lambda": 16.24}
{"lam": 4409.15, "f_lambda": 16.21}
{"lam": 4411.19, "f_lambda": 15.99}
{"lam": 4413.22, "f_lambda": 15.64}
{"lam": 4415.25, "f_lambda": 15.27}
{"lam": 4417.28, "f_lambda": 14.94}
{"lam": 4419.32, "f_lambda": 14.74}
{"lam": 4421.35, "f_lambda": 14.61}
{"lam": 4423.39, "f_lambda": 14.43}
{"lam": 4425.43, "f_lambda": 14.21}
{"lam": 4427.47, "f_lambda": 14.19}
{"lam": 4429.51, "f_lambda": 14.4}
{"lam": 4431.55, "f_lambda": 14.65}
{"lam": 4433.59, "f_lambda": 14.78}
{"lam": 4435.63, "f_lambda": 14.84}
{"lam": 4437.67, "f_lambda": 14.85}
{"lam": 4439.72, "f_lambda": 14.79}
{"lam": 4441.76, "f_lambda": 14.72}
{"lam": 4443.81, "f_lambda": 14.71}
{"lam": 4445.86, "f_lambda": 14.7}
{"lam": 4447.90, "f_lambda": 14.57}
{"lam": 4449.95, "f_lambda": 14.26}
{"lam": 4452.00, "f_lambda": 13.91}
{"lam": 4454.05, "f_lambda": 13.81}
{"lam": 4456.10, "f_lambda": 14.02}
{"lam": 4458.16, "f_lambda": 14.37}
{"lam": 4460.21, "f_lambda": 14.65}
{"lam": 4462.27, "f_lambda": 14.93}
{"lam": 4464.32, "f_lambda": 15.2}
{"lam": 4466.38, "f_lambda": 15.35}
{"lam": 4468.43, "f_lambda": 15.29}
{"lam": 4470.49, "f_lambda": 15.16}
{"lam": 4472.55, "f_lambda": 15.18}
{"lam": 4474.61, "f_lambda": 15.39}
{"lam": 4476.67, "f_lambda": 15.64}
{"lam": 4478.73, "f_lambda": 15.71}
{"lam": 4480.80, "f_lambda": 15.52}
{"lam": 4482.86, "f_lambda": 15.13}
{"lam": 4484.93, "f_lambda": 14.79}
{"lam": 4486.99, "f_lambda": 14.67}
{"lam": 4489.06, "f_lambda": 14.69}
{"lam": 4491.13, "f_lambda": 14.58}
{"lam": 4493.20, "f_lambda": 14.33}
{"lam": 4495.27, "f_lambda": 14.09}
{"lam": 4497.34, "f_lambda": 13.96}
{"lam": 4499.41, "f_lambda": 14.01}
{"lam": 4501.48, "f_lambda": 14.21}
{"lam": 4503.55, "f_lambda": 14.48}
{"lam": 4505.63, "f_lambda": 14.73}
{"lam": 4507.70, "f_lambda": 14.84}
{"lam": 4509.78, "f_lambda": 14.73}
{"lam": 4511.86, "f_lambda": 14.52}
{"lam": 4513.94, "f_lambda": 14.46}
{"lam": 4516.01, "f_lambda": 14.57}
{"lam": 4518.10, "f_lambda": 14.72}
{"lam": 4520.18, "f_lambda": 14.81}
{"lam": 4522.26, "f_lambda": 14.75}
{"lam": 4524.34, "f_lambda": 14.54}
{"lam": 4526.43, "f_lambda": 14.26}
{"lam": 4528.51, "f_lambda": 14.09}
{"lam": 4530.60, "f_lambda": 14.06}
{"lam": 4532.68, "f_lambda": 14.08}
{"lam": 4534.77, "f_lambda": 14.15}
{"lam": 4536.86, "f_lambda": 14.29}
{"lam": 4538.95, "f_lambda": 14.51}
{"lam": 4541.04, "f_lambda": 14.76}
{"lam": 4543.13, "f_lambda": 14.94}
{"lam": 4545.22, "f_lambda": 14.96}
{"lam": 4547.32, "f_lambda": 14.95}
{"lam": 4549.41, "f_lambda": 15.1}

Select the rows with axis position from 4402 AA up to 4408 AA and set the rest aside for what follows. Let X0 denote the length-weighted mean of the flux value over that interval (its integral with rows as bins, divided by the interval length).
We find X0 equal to 16.2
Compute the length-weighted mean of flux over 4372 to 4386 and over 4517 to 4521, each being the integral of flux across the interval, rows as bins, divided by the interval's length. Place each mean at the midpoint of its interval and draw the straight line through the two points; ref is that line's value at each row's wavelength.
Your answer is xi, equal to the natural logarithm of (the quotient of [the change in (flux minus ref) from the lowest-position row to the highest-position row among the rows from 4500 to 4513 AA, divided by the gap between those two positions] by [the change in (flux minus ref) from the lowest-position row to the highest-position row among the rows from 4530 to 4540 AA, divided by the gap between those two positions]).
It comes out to -0.52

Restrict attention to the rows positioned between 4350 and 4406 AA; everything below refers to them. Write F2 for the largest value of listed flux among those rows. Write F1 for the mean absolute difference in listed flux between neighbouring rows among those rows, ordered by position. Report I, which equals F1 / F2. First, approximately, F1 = 0.228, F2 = 16.18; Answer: 0.014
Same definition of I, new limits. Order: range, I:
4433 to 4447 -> 0.002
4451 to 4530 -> 0.011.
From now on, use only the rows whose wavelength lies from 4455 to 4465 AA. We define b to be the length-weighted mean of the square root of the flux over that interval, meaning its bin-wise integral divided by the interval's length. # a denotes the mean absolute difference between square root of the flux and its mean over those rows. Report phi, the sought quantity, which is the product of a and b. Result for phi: 0.176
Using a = 0.046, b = 3.82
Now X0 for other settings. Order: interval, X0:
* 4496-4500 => 14.0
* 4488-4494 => 14.5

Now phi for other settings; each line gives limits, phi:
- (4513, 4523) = 0.059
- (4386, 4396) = 0.110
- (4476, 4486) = 0.160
